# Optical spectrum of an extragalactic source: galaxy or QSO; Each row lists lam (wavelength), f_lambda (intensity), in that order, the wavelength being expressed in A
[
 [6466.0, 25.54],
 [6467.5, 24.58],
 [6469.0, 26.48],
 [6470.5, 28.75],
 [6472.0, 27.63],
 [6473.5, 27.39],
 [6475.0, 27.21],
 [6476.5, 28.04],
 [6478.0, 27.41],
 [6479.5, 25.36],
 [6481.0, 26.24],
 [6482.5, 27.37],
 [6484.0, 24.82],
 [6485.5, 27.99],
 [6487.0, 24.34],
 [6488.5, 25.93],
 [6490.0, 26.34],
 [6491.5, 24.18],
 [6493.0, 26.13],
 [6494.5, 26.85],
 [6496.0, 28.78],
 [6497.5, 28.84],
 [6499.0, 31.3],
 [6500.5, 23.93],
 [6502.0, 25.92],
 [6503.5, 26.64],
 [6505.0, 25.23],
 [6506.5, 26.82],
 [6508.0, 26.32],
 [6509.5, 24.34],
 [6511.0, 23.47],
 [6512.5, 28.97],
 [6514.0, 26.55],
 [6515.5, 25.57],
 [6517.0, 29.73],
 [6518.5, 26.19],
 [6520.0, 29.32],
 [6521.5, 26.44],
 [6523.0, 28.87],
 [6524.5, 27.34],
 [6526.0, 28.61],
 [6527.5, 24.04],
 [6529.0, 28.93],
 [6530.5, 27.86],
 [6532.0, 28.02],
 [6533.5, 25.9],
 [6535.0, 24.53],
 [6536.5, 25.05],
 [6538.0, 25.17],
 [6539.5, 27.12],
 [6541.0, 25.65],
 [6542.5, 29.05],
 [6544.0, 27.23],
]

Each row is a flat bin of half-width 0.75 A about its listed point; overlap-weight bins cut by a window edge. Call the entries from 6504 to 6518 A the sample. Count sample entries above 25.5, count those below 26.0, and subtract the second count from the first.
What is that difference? 2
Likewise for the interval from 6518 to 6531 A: 7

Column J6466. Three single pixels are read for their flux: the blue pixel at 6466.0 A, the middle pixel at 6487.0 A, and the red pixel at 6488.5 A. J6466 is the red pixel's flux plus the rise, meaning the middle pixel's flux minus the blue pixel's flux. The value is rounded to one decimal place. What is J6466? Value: 24.7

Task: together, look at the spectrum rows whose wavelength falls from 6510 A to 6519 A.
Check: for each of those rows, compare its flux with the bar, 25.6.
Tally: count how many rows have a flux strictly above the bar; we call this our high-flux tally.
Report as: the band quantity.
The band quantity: 4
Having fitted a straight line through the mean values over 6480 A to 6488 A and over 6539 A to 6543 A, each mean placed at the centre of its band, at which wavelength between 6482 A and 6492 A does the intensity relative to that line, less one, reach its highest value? 6485.5 A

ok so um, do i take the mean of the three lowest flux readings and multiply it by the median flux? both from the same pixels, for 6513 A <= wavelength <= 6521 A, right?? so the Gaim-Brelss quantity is 693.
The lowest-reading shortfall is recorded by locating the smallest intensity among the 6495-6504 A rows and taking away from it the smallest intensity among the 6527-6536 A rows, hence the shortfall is -0.1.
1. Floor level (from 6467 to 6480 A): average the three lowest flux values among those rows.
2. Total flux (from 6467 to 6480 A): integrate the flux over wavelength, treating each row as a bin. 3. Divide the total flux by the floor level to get 14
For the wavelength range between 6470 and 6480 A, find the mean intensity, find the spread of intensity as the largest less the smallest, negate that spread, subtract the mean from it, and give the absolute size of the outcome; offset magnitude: 30.8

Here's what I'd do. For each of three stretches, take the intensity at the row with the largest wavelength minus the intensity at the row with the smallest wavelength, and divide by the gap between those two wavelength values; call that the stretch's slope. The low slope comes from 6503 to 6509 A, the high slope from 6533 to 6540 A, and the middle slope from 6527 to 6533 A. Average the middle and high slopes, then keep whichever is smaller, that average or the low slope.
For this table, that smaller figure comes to -0.07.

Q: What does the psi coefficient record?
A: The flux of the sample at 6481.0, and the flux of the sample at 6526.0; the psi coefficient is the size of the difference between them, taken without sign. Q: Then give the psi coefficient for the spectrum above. 2.4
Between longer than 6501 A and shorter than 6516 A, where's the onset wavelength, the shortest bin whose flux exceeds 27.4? 6512.5 A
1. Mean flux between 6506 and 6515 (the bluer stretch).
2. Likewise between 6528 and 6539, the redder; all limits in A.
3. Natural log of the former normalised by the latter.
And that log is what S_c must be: -0.02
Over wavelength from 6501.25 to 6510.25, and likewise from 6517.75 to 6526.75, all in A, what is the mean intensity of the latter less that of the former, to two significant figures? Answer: 1.9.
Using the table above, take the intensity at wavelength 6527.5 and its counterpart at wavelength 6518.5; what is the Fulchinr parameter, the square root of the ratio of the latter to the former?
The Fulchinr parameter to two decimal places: 1.04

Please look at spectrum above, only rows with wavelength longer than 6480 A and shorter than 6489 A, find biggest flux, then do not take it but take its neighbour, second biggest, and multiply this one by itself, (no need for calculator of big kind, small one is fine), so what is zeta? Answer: 749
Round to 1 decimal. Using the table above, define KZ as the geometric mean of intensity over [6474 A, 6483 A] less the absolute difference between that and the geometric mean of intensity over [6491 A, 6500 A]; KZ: 26.3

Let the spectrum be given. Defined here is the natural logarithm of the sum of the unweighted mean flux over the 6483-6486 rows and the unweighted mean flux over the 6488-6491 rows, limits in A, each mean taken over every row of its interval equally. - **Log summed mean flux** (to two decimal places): 3.96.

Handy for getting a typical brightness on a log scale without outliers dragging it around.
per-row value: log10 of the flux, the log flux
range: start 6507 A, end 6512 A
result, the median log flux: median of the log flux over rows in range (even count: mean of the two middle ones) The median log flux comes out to 1.39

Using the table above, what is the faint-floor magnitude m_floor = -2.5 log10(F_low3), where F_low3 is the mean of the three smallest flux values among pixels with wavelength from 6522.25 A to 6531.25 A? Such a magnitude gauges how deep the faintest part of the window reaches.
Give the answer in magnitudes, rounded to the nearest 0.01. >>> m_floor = -3.55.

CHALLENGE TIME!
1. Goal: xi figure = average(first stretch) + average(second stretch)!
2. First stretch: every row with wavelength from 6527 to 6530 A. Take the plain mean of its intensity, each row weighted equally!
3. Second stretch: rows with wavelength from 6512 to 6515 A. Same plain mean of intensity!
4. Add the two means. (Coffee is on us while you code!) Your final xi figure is 54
